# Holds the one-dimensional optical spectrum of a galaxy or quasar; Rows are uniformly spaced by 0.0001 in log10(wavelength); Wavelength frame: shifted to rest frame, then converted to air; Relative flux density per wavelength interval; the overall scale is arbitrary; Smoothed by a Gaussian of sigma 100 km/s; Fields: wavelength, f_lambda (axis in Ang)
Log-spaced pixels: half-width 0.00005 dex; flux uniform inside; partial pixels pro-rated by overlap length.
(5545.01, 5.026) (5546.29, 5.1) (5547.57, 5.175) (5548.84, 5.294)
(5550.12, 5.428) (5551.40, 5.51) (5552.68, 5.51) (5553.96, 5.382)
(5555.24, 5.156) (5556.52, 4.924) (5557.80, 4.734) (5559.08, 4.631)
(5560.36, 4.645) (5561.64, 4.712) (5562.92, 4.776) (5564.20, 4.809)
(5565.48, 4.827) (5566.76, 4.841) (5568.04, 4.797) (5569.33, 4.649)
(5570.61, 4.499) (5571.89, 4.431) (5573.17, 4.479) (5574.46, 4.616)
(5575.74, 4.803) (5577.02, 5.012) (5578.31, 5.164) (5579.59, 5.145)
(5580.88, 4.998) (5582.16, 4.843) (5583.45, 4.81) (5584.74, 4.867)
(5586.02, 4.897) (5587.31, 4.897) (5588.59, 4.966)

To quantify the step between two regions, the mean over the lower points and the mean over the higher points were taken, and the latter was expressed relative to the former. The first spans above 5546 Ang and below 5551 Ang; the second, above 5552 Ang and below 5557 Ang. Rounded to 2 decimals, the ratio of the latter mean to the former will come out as 1.00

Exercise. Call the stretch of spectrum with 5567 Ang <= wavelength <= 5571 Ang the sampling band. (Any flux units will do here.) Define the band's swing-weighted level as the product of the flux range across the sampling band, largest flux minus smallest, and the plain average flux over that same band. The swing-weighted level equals 1.39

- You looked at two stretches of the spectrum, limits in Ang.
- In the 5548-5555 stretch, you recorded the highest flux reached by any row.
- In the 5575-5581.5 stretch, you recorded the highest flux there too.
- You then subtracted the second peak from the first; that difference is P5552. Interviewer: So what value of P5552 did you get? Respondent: 0.3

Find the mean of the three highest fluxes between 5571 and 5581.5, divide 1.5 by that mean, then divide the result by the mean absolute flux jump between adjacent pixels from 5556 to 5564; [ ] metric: 3.4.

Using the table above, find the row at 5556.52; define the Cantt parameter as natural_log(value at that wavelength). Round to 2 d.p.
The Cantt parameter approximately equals 1.59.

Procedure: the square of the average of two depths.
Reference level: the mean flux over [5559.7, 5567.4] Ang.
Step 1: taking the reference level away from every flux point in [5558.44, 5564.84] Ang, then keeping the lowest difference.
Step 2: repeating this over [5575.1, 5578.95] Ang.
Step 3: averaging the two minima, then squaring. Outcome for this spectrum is 0.003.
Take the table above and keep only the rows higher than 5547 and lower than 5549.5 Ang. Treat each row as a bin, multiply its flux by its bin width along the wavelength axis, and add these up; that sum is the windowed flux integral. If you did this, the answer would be 13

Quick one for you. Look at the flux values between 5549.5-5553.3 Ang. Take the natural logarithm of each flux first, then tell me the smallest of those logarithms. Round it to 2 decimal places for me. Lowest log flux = 1.69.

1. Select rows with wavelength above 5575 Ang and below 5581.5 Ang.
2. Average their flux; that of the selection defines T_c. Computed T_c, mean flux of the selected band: 5.0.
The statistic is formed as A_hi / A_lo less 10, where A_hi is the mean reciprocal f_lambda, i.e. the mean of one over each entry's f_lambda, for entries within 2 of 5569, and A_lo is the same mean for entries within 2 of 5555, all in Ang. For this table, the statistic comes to -8.89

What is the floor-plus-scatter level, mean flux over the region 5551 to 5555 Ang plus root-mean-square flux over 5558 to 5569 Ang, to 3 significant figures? 10.2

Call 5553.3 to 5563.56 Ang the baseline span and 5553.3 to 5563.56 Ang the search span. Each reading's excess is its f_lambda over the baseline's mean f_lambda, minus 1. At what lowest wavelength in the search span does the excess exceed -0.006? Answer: 5553.96 Ang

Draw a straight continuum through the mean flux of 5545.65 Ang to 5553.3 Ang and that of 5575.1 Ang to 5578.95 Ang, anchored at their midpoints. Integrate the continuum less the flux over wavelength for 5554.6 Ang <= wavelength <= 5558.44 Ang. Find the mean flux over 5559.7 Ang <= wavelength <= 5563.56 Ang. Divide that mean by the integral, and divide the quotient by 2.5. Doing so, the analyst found 1.6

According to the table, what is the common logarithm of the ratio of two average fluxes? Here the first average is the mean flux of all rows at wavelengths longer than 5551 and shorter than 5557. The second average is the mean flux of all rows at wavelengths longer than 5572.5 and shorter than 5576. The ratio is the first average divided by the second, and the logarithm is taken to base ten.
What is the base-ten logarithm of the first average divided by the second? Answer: 0.06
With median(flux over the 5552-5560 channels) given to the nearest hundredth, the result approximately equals 5.04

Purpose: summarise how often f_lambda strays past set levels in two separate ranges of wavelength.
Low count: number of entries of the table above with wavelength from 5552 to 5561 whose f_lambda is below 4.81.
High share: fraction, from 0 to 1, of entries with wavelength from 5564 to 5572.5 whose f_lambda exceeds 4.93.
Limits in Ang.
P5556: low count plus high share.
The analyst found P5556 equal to 3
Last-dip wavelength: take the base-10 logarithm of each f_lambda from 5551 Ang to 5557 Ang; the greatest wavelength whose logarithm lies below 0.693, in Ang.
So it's 5556.52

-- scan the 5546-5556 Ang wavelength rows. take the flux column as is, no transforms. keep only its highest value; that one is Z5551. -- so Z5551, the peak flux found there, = 5.51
